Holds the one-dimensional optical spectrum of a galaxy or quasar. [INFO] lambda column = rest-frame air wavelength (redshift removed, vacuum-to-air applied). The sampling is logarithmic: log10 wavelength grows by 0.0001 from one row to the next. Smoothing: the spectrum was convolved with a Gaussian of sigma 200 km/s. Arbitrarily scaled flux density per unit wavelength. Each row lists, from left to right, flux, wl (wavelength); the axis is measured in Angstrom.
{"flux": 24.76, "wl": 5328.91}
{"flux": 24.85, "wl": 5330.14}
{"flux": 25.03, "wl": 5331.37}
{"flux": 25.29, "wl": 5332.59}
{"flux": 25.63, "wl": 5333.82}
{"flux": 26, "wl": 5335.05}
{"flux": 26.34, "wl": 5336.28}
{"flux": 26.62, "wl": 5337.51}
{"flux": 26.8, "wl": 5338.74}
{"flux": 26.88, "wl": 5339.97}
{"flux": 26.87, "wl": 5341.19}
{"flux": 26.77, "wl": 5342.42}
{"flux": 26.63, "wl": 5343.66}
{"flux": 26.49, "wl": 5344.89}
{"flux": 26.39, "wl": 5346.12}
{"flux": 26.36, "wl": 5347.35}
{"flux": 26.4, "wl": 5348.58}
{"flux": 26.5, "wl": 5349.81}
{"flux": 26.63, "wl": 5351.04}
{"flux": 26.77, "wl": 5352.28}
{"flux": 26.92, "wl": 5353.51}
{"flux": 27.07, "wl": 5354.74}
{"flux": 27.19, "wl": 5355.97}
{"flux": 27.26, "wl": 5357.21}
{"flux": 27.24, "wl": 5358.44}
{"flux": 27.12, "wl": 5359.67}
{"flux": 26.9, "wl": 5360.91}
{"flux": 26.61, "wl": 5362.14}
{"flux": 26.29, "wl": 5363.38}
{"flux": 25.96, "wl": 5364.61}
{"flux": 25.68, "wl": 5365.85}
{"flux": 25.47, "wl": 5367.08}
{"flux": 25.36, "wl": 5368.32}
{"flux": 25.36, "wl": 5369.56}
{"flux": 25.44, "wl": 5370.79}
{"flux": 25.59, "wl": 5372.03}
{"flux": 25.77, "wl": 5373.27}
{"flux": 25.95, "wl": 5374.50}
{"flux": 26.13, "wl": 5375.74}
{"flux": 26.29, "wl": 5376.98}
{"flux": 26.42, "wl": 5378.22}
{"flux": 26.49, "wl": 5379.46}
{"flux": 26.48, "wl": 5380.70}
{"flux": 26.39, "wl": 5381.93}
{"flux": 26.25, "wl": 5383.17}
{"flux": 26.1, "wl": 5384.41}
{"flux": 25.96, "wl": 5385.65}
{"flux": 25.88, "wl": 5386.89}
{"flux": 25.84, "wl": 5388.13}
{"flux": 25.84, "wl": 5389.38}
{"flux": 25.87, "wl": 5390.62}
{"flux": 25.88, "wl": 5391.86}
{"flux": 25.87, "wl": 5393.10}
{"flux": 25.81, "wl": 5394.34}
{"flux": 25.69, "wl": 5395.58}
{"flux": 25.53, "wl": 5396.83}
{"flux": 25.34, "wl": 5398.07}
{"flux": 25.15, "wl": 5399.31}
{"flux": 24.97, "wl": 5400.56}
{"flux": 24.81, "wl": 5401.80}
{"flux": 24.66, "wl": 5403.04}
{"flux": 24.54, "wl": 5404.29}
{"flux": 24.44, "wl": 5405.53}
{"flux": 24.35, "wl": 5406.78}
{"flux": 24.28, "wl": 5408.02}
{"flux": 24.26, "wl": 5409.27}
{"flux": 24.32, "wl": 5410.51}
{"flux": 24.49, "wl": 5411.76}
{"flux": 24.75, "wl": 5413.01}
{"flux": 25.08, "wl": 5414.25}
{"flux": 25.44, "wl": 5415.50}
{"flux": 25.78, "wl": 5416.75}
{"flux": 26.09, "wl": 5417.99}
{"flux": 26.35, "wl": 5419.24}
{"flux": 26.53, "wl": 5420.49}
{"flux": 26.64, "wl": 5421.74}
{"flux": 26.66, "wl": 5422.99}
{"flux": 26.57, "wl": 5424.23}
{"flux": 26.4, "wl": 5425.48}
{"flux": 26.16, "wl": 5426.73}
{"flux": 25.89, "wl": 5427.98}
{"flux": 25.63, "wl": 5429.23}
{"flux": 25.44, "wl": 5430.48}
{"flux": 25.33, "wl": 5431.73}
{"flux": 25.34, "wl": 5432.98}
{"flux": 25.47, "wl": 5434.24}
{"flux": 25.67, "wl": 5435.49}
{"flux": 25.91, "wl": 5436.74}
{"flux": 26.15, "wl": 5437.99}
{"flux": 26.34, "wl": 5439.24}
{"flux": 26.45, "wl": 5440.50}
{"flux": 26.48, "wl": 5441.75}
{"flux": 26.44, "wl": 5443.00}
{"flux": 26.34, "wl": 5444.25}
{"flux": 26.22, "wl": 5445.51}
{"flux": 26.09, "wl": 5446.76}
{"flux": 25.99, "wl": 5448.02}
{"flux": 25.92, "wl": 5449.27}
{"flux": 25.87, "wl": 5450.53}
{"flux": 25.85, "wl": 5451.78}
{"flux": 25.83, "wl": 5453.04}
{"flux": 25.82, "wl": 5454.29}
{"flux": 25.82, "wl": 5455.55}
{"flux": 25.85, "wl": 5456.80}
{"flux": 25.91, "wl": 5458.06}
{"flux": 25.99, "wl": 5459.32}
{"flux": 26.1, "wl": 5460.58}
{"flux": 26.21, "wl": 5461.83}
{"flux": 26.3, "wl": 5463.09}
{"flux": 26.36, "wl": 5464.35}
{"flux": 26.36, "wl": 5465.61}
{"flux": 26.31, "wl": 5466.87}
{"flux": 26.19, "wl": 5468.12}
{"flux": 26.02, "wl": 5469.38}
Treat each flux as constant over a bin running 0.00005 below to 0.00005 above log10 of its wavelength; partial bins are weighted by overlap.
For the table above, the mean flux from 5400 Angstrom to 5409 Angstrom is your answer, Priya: 24.6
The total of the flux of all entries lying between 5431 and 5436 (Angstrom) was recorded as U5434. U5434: 102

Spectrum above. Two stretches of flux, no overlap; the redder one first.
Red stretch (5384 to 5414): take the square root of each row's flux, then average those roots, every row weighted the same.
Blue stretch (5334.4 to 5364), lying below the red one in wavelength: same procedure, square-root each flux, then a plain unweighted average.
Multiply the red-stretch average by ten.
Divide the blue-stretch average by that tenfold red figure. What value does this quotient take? 0.103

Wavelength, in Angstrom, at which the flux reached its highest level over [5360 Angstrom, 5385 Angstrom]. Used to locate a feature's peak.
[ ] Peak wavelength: 5360.91 Angstrom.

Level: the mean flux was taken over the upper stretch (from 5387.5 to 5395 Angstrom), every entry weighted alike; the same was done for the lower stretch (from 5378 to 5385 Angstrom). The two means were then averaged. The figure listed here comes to 26.1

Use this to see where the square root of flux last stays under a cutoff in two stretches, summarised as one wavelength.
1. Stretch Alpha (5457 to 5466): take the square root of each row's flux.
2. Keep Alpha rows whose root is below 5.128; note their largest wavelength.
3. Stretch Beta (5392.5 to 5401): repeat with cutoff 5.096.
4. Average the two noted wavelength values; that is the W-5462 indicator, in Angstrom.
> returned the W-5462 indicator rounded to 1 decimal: 5431.2 Angstrom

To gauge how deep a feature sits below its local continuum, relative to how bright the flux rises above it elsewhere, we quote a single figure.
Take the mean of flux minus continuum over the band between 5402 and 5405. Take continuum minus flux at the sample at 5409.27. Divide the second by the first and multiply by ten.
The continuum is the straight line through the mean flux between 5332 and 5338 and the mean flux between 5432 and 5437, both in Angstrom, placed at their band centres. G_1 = -13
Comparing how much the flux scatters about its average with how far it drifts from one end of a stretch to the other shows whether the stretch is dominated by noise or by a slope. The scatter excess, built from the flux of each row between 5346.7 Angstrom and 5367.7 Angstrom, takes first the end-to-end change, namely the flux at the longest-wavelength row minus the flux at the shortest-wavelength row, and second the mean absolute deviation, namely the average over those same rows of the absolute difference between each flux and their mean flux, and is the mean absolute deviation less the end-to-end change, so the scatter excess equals 1.3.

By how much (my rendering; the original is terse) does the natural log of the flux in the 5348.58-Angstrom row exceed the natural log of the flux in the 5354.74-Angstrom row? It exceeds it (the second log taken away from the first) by -0.025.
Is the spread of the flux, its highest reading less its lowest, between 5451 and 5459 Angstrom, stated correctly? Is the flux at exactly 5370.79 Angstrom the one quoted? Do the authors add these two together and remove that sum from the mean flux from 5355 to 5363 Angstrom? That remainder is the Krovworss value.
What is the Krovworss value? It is 1.5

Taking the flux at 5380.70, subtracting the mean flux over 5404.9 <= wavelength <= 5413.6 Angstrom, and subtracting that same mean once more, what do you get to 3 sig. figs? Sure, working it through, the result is -22.3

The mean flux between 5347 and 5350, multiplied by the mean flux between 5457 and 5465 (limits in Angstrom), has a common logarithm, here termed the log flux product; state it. 2.84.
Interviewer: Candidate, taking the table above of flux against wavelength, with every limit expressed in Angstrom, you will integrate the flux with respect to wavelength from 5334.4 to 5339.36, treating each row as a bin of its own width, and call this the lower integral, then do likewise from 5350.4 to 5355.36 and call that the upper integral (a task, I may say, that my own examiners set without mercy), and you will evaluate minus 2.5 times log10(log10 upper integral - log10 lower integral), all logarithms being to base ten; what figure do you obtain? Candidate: 5.3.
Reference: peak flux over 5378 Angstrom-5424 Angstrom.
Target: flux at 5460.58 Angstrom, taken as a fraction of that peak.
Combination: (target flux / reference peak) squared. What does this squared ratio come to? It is 0.96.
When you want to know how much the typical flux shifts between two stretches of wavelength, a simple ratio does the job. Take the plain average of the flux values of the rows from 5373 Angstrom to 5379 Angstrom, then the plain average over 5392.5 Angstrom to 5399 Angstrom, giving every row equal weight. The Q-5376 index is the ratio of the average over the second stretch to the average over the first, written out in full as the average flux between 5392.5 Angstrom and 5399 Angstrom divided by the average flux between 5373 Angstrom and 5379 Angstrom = 0.98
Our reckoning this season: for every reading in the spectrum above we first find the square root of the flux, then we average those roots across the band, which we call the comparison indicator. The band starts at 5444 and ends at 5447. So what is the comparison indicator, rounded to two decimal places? 5.12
